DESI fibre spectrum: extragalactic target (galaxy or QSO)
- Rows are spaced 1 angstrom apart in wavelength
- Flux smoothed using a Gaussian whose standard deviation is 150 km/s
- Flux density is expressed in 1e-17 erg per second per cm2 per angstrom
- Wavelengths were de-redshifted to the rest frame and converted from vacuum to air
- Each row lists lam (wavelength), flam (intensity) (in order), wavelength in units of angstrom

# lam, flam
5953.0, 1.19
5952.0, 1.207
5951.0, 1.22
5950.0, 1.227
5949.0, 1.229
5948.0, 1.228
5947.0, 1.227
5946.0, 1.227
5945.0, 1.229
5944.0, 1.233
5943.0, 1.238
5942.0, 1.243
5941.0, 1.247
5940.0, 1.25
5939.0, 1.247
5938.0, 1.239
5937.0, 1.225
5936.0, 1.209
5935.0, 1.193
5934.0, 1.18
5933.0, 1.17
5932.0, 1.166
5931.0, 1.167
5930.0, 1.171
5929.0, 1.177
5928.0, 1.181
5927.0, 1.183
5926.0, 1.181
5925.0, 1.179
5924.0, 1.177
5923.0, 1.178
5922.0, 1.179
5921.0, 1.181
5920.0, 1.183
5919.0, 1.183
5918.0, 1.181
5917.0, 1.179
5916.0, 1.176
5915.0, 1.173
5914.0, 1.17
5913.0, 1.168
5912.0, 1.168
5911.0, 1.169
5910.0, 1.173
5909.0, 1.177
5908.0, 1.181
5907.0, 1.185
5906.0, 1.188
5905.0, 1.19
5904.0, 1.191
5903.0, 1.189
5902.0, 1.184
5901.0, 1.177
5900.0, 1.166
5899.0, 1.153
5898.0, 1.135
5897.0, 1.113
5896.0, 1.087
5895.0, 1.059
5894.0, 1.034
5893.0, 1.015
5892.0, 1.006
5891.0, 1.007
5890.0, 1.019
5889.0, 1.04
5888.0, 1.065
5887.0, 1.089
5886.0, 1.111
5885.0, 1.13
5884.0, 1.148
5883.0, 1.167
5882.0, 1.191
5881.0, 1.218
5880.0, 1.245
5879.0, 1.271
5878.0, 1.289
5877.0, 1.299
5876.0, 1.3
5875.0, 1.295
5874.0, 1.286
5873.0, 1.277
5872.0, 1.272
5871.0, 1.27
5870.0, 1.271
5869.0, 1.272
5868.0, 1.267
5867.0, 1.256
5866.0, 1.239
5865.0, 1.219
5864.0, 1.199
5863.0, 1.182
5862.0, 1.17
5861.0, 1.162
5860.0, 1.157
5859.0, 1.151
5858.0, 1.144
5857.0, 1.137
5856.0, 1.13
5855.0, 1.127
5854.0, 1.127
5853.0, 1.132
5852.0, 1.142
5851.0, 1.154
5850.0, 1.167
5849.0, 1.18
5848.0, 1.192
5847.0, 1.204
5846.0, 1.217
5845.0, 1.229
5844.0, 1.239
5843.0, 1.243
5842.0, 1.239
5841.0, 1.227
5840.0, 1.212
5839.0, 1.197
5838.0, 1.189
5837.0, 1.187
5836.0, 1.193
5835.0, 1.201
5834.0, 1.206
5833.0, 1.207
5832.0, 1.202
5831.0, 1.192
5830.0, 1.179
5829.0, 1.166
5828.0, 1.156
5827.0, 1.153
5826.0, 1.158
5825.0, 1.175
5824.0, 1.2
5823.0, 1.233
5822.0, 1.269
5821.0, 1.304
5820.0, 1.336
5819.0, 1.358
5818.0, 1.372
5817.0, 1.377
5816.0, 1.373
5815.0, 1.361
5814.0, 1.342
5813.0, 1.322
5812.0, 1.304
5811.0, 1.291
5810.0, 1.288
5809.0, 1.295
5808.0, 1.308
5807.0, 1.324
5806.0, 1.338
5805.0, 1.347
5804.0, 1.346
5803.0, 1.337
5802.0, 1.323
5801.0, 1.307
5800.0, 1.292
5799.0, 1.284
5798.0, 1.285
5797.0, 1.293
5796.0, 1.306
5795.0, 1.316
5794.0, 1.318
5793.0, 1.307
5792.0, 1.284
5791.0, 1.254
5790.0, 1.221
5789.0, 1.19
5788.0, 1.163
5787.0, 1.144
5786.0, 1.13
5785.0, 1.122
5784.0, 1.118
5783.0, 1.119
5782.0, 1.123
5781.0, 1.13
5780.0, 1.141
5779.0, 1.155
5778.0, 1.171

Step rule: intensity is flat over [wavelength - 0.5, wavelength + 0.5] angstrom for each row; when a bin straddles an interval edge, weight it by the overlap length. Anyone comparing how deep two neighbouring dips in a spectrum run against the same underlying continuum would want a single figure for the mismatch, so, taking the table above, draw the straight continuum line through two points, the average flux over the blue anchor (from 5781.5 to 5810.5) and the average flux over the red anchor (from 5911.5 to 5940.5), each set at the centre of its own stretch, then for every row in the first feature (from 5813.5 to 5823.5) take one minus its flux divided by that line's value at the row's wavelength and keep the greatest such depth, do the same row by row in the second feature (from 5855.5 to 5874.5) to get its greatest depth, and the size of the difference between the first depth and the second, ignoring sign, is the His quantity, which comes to 0.07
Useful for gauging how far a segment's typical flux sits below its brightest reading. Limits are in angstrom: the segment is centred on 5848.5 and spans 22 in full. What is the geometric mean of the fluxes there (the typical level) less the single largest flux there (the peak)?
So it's -0.063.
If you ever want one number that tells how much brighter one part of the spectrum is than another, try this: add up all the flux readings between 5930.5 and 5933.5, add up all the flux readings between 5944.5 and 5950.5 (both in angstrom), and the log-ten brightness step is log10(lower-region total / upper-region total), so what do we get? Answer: -0.3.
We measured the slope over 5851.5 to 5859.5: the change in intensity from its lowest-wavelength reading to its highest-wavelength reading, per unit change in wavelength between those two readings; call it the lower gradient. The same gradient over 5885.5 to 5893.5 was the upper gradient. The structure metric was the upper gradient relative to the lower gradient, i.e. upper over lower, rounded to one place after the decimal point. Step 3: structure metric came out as -10.7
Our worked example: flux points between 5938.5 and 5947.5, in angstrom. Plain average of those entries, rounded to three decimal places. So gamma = 1.238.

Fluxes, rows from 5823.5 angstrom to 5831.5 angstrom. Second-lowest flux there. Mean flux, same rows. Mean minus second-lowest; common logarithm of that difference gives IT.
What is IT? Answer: -1.79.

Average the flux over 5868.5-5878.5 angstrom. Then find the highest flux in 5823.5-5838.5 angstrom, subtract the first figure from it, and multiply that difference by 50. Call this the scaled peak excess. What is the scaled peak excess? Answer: -3.8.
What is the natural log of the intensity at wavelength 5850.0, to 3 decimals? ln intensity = 0.154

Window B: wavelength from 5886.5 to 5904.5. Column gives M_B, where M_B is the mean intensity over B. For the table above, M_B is 1.10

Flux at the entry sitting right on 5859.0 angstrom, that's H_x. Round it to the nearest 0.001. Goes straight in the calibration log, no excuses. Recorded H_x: 1.151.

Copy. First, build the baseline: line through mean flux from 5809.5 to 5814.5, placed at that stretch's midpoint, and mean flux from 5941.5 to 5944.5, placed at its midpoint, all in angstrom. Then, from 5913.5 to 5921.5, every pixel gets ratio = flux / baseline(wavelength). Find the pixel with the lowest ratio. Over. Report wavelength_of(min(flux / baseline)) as 5914.0 angstrom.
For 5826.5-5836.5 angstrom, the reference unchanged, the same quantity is 5827.0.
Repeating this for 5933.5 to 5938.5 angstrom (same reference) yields 5934.0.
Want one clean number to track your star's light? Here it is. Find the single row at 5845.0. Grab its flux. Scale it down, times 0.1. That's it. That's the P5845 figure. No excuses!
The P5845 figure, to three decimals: 0.123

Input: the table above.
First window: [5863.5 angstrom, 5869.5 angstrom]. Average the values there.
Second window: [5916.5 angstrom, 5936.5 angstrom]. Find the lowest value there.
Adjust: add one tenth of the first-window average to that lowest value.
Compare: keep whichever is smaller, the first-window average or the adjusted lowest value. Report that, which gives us 1.24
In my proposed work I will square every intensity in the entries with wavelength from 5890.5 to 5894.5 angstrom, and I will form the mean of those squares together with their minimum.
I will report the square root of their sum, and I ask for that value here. 1.43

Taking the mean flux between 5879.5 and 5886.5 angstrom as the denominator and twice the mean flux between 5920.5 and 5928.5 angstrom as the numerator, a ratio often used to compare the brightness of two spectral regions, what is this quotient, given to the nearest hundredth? 2.01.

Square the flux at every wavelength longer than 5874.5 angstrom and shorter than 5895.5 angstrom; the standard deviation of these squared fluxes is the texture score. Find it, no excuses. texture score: 0.25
